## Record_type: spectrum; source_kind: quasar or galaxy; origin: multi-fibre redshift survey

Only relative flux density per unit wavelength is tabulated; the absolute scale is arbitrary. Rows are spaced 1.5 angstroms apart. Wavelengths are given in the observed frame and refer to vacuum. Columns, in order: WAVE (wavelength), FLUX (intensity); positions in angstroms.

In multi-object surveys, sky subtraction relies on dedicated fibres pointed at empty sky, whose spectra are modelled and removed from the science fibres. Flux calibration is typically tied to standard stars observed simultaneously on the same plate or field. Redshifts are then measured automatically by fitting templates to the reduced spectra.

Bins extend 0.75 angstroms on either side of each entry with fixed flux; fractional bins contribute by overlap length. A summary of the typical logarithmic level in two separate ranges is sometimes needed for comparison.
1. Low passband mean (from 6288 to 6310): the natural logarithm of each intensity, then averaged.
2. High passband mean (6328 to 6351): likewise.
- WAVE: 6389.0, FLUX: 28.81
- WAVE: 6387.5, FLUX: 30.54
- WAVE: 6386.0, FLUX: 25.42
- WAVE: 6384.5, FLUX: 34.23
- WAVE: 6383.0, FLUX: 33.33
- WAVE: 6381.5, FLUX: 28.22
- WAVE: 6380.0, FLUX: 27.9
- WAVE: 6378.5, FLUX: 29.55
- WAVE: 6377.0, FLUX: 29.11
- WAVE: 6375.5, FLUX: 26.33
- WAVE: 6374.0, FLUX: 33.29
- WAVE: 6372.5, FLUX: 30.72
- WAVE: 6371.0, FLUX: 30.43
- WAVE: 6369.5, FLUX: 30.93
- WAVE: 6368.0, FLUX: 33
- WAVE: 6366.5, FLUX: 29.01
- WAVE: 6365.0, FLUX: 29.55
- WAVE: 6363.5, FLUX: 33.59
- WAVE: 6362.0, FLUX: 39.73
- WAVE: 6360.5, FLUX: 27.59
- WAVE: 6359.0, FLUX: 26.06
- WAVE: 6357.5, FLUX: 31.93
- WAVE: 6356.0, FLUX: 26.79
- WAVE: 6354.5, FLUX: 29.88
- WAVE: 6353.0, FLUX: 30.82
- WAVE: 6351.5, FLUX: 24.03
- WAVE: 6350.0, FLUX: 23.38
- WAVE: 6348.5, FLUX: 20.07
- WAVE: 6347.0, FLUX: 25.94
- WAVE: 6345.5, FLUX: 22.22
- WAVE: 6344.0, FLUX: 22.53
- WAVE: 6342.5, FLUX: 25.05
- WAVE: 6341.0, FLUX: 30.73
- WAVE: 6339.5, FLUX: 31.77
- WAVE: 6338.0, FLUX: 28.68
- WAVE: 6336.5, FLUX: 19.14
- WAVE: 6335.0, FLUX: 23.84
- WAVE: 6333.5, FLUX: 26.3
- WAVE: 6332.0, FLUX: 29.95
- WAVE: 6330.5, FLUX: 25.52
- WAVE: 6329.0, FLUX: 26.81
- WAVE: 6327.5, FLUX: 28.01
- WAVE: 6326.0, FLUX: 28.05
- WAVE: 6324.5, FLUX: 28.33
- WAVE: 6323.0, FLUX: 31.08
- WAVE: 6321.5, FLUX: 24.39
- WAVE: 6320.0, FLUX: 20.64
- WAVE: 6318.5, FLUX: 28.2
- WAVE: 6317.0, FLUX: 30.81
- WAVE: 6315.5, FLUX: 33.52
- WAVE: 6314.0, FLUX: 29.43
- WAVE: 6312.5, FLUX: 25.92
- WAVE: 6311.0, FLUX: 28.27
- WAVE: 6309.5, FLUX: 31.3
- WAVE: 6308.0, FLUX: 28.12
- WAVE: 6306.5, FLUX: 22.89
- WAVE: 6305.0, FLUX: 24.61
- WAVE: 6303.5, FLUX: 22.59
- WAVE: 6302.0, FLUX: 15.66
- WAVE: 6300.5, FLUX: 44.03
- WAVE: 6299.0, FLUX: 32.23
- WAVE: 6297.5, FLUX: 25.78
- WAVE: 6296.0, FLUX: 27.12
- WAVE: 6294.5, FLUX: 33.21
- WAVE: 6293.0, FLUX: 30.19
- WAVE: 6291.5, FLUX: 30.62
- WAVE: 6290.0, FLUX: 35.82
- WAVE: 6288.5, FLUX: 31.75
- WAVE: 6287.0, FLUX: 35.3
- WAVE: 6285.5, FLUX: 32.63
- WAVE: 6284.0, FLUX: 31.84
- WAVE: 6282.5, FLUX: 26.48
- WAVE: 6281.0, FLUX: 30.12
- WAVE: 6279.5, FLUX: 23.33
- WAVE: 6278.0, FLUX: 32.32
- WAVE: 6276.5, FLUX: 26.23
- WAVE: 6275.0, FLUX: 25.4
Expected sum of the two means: 6.57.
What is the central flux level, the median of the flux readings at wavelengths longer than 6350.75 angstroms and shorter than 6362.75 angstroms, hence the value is 28.7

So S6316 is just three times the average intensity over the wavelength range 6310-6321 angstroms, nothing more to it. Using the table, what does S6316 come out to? 84.3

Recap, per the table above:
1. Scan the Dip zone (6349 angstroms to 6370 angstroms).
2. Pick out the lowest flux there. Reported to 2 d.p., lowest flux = 23.38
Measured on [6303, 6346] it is 19.14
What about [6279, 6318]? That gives 15.66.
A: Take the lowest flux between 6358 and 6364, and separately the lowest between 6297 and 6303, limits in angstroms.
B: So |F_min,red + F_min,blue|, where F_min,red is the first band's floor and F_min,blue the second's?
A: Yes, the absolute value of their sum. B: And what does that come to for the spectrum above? 41.7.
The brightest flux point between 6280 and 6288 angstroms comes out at 35.3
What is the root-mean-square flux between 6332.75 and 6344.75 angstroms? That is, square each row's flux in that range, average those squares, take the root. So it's 26.3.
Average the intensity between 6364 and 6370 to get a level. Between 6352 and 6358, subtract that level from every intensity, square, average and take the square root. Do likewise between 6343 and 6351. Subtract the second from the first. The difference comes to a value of -6.0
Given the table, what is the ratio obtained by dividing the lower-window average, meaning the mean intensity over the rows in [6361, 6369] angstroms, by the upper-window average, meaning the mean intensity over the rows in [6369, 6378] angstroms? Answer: 1.09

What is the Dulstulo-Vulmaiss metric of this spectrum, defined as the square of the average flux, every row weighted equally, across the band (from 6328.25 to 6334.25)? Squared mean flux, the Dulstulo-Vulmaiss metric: 737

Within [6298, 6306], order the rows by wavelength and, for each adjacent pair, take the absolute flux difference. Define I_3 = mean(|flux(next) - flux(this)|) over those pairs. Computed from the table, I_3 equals 12.3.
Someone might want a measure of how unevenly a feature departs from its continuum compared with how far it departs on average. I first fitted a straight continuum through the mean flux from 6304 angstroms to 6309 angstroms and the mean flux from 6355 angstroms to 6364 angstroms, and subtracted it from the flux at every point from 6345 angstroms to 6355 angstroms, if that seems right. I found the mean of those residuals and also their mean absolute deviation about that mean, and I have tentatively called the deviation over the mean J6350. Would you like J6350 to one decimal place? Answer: -0.6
